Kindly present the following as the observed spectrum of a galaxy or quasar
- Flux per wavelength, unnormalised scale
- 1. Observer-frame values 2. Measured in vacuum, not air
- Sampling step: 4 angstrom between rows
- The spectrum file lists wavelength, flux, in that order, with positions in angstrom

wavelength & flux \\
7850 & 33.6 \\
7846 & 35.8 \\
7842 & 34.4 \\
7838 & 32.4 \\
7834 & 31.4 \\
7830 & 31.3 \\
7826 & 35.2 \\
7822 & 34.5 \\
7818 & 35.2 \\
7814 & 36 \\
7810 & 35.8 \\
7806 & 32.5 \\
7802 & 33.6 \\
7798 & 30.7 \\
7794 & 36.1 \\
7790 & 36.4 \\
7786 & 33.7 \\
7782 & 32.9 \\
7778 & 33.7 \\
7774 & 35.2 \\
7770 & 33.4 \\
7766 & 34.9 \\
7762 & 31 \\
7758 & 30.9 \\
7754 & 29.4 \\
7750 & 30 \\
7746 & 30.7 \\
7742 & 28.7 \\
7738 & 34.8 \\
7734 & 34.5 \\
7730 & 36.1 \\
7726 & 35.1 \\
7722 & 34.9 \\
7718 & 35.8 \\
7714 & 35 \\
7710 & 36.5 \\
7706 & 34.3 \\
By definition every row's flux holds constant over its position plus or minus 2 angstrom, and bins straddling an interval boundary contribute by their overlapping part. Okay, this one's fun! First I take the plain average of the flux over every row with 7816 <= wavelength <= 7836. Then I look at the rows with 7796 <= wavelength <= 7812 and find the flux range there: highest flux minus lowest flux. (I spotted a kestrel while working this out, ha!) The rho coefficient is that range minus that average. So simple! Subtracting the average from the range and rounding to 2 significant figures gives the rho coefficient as -28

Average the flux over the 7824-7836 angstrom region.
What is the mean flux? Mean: 32.6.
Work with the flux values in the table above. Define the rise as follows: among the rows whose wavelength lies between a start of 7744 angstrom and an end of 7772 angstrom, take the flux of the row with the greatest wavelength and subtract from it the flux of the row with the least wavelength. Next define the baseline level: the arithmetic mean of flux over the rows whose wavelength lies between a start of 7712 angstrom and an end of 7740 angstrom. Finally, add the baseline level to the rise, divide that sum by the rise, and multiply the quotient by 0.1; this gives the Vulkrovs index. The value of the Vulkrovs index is 1.4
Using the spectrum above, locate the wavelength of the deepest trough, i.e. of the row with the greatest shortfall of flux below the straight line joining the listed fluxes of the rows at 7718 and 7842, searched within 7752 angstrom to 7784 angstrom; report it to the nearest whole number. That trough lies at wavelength 7754 angstrom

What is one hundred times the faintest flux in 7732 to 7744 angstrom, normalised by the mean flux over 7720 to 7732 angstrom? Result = 81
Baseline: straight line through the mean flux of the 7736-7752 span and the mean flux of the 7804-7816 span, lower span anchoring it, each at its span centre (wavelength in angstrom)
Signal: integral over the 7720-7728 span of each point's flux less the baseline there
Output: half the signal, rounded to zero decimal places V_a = 20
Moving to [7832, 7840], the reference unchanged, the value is -17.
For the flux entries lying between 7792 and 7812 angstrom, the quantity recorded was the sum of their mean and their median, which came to 67.3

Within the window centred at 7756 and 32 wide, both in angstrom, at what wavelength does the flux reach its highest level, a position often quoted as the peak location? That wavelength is 7766 angstrom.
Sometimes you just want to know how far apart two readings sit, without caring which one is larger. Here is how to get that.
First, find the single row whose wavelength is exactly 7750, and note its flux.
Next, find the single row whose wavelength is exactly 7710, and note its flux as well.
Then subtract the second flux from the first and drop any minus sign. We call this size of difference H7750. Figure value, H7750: 6.5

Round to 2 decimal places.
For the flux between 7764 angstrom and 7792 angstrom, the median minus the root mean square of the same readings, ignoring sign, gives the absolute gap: 0.63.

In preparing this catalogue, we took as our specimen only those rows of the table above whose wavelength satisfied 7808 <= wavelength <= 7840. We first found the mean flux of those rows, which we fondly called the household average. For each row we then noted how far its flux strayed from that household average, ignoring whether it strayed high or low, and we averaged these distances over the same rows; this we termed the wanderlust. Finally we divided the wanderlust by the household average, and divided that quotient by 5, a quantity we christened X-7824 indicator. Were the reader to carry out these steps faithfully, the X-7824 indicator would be 0.010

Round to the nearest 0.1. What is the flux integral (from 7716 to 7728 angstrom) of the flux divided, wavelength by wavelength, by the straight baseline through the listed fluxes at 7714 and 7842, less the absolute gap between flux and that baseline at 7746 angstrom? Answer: 8.0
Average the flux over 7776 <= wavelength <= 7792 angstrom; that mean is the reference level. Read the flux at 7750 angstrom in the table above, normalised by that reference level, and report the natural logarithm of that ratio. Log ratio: -0.130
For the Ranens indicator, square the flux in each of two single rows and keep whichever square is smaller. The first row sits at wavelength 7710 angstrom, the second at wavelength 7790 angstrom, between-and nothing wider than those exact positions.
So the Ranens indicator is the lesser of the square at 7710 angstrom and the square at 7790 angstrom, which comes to 1325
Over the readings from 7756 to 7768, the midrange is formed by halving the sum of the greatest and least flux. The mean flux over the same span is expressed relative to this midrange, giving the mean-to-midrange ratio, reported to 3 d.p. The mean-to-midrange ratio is 0.981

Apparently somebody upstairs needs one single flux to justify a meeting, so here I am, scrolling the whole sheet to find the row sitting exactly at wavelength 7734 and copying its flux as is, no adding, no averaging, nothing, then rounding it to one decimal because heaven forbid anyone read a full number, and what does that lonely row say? 34.5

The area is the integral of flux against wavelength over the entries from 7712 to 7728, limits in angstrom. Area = 563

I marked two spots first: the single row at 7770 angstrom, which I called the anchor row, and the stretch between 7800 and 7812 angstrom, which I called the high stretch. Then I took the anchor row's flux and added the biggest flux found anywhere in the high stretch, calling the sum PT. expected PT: 69.20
